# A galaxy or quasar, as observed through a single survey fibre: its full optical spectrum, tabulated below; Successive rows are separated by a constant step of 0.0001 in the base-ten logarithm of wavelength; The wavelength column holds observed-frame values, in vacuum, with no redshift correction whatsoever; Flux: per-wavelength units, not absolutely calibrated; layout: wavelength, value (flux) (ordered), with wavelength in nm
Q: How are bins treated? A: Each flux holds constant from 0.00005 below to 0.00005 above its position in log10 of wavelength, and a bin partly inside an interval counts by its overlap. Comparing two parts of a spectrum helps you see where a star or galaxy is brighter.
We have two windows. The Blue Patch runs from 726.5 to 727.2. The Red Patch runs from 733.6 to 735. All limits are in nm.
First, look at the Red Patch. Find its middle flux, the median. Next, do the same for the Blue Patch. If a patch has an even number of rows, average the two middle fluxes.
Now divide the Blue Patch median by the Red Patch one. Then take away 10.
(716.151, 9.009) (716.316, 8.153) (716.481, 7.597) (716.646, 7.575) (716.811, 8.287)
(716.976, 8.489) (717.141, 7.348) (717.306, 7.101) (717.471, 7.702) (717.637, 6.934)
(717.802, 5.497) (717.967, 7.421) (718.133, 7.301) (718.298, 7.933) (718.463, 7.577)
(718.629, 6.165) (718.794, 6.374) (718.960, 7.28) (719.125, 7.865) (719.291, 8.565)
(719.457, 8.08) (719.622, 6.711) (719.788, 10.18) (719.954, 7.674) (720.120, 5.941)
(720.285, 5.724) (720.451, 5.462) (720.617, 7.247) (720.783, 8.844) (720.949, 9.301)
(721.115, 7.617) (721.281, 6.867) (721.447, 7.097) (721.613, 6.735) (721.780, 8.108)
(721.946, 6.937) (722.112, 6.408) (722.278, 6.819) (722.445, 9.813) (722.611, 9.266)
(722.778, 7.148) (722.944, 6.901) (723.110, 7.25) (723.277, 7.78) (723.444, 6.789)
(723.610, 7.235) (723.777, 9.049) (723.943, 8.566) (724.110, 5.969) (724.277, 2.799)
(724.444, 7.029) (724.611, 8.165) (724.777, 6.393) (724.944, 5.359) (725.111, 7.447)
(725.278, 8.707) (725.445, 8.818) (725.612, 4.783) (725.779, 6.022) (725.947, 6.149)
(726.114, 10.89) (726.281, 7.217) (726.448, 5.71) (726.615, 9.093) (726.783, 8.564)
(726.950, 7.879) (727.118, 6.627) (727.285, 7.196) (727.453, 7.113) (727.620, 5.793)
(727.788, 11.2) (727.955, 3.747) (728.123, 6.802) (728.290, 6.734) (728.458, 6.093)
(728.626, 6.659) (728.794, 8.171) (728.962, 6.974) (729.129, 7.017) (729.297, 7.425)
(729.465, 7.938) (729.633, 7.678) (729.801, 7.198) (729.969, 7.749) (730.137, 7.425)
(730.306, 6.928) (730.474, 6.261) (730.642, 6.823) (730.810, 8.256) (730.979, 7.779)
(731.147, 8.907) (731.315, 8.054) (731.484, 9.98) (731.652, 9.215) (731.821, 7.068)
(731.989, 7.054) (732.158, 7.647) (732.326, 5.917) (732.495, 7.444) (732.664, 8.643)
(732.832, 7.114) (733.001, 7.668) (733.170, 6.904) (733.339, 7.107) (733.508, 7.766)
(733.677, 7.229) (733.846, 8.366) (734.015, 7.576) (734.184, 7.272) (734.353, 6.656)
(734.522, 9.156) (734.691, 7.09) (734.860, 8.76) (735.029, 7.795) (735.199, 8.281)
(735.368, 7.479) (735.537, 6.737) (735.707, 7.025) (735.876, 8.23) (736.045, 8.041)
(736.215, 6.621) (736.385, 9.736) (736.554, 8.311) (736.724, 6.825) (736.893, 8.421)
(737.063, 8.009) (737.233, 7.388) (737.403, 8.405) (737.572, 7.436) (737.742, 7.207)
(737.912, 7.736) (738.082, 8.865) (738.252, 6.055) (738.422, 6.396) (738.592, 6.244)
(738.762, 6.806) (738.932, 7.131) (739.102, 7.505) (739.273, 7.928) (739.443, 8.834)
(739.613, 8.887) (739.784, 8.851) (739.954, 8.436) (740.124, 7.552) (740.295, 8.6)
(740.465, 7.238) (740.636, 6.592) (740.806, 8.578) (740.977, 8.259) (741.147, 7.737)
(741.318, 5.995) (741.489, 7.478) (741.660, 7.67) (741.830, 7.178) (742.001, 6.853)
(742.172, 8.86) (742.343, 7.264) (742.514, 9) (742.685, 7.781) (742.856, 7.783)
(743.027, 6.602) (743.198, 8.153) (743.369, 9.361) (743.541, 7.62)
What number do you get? -8.89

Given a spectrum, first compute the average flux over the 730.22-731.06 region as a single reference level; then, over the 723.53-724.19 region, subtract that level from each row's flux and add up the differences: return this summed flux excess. 2.0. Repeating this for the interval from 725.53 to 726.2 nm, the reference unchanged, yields -1.0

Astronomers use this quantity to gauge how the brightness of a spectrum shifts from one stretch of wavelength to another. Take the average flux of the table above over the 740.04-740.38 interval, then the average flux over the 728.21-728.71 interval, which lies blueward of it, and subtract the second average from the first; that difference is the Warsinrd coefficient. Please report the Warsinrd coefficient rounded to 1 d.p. 1.6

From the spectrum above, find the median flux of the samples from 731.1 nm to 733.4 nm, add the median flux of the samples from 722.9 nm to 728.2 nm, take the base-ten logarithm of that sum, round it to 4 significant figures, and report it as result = 1.167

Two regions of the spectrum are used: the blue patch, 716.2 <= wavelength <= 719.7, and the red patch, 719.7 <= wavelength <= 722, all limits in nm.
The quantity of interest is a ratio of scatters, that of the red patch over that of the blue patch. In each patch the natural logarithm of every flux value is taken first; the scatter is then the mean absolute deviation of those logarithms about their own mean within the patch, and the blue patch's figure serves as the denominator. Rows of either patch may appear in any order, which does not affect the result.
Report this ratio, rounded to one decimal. 1.7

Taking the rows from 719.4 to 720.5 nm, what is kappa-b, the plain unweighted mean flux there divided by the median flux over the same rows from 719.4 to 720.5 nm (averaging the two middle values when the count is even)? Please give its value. 1.06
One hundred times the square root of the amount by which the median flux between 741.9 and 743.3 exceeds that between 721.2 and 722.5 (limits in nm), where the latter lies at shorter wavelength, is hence 94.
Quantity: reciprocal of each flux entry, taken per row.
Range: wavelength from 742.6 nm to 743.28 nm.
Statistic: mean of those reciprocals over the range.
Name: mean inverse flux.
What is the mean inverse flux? 0.133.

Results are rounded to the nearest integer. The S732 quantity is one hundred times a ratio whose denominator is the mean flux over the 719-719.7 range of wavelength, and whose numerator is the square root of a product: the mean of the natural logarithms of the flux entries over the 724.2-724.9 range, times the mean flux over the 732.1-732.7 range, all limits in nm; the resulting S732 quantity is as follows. 46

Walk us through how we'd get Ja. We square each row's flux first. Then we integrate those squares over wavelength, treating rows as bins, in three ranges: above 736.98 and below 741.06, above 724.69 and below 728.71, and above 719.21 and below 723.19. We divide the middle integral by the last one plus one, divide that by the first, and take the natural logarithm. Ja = -5.58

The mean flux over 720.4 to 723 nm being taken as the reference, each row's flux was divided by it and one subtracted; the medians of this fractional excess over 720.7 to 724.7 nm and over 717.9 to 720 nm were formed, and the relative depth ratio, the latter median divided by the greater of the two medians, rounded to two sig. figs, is 1.0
